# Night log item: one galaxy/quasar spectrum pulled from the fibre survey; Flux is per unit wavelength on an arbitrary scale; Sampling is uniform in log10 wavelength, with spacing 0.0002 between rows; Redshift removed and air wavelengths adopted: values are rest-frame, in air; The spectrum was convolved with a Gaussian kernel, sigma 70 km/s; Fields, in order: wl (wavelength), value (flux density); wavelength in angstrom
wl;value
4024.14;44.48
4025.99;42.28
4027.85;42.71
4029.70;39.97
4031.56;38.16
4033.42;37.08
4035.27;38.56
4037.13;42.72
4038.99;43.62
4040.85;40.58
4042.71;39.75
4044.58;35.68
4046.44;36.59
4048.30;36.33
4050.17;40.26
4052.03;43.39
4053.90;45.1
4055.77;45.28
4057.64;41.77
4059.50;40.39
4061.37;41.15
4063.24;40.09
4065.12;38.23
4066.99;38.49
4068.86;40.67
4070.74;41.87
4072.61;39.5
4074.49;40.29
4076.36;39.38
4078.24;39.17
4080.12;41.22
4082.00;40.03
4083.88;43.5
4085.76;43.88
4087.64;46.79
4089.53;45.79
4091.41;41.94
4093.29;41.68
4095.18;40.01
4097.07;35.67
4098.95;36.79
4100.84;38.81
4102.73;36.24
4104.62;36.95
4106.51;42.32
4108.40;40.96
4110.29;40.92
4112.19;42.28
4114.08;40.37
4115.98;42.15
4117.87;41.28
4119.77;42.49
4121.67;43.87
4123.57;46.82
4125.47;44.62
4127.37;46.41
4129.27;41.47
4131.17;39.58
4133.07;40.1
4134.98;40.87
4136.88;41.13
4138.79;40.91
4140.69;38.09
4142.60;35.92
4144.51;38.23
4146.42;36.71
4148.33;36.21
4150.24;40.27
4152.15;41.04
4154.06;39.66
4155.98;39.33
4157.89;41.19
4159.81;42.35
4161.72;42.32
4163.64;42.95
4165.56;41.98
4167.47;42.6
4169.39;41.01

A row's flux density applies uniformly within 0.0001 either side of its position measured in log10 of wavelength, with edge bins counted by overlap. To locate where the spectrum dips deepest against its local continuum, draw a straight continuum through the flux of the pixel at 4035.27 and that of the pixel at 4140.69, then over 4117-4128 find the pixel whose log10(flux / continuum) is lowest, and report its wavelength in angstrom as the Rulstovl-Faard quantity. 4117.87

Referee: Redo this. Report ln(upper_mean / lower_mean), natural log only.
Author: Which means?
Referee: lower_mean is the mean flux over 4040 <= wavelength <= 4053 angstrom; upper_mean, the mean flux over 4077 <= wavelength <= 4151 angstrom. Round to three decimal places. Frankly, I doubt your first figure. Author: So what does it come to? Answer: 0.047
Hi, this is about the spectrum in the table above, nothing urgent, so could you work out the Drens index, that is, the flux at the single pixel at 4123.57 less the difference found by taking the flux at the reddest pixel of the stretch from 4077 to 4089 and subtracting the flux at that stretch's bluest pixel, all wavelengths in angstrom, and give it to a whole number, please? 39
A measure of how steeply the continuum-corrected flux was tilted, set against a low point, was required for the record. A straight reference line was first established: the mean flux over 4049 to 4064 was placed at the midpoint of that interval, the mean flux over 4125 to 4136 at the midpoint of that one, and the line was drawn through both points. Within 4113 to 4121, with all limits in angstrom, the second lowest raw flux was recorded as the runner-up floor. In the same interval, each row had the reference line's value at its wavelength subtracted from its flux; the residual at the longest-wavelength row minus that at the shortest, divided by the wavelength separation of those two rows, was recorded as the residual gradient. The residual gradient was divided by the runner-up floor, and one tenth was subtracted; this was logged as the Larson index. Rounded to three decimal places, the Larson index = -0.091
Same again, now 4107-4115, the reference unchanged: -0.103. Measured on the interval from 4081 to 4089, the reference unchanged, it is -0.072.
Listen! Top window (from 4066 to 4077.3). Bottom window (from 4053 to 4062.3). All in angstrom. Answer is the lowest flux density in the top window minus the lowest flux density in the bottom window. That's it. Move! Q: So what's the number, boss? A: -1.9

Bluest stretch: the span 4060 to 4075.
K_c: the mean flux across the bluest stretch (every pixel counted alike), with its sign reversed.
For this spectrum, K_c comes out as -40.0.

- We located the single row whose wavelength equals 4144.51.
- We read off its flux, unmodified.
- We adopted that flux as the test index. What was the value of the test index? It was 38.23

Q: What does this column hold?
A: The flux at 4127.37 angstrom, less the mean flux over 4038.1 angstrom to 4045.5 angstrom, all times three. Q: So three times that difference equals 20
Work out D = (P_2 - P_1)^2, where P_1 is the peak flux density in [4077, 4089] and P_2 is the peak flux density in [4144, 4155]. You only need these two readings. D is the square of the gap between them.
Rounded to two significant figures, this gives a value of 33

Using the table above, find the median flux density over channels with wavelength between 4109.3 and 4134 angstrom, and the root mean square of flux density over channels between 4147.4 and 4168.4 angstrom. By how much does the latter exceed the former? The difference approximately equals -1.2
